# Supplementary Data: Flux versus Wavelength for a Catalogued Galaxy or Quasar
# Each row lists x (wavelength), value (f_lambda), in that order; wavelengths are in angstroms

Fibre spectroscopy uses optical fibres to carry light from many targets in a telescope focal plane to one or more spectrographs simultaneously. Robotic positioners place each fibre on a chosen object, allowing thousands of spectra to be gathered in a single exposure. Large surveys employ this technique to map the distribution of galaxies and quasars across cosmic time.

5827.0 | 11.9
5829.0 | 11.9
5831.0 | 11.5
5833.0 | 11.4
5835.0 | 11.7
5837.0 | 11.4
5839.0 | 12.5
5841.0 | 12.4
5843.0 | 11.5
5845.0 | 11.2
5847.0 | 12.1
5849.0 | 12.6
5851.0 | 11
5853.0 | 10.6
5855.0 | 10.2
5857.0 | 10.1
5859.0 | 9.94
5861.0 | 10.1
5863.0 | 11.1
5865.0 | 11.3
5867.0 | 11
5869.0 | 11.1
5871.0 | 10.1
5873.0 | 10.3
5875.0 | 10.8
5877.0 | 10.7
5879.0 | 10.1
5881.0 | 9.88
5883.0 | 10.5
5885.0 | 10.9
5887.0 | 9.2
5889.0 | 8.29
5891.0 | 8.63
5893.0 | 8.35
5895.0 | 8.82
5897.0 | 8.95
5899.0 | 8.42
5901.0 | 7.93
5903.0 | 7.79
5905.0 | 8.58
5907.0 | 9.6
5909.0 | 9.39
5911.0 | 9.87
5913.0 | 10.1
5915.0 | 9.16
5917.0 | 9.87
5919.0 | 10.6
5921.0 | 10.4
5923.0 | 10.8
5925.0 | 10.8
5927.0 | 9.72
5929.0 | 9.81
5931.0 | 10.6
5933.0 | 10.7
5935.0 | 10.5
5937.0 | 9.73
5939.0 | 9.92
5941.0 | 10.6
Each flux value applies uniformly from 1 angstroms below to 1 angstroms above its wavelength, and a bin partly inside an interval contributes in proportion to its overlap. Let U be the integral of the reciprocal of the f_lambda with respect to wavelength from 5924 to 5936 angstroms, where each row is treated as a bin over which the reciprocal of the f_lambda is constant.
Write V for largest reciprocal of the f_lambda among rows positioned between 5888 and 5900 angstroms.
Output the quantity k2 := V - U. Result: -1.04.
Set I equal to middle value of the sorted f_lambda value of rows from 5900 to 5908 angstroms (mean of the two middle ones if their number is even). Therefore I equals 8.3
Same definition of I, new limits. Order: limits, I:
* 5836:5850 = 12.1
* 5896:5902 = 8.4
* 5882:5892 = 9.2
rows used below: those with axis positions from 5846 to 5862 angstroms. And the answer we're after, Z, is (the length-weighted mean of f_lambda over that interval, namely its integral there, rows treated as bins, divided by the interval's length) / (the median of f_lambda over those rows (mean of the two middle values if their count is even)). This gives 1.04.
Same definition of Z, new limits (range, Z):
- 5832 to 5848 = 1.02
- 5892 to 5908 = 1.01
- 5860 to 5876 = 0.98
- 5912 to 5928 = 0.99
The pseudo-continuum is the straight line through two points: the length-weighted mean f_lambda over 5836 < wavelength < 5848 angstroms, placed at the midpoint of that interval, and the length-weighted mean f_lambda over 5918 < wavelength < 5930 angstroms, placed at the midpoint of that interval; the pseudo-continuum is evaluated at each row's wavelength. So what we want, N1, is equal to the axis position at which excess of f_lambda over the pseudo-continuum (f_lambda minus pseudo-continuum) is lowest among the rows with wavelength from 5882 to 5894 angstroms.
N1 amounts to 5889.0 angstroms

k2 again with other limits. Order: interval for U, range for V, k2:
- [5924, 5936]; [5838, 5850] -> -1.07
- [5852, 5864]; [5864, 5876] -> -1.06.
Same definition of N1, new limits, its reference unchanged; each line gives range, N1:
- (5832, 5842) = 5833.0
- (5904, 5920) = 5905.0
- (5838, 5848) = 5845.0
